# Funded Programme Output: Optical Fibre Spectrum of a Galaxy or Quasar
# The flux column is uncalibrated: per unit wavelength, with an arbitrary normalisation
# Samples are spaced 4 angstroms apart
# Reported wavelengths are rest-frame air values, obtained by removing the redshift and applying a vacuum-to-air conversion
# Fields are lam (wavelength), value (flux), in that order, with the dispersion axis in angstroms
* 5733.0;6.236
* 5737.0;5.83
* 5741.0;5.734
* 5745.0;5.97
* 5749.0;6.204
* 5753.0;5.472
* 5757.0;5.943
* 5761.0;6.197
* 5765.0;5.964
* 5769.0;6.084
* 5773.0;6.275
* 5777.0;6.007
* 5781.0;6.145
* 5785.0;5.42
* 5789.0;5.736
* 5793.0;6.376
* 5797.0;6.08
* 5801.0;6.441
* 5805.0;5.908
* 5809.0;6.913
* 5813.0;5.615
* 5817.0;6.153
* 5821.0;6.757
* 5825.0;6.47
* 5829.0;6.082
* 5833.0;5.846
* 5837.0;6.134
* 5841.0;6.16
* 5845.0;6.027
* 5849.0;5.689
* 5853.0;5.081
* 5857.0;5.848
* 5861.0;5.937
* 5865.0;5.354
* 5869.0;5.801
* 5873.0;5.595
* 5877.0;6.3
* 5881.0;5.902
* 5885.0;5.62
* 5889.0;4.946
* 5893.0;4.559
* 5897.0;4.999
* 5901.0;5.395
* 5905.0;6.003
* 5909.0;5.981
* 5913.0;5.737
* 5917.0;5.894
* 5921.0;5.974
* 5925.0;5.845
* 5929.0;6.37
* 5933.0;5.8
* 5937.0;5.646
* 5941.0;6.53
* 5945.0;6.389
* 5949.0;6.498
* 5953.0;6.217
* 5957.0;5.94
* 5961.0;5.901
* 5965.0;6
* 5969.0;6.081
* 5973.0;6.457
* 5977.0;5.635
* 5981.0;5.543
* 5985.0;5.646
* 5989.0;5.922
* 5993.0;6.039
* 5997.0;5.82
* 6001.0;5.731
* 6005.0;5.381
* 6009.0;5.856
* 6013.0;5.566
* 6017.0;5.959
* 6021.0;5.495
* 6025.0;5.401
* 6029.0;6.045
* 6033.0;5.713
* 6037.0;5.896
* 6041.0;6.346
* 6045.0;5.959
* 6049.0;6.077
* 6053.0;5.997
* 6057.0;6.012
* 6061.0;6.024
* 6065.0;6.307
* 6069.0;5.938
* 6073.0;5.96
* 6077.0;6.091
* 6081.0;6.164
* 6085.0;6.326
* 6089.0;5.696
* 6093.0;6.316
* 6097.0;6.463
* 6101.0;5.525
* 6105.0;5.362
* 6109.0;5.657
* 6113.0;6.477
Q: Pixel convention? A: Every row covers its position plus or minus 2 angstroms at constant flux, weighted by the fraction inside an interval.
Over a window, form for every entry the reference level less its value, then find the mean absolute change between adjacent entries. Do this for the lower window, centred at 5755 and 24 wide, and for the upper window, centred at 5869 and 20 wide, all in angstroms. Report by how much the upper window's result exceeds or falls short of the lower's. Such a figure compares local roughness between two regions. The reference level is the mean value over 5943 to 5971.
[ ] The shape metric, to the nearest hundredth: 0.10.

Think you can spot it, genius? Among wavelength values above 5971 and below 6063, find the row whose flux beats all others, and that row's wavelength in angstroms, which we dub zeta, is 5973.0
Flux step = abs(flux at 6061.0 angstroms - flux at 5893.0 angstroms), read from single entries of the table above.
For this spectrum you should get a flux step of 1.5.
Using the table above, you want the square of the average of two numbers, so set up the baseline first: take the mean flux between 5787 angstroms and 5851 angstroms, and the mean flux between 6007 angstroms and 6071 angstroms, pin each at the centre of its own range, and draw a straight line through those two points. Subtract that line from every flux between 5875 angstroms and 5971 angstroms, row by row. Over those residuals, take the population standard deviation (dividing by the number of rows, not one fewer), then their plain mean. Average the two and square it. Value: 0.0241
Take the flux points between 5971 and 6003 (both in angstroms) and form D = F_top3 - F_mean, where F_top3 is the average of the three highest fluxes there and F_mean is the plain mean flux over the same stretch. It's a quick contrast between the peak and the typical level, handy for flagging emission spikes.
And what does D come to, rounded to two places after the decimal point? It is 0.29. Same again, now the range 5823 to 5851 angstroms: 0.20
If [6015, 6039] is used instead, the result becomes 0.22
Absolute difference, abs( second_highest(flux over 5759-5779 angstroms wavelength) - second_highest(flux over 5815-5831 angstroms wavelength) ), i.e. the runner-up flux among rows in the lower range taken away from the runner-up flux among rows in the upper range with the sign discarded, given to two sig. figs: 0.27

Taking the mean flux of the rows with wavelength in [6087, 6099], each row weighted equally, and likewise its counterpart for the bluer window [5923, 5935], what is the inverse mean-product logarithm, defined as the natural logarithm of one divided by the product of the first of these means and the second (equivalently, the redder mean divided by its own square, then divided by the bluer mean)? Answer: -3.61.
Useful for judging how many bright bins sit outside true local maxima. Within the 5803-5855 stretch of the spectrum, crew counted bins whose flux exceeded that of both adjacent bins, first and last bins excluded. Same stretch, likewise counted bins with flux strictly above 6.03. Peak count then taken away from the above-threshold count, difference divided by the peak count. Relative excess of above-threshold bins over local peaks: 1.3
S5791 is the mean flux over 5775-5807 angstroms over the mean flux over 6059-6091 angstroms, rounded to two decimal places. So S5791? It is 0.99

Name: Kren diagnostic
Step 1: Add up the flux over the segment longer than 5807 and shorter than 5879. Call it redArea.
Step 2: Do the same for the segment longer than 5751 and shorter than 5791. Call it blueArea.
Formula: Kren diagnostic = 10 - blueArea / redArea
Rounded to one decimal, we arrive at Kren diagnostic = 9.5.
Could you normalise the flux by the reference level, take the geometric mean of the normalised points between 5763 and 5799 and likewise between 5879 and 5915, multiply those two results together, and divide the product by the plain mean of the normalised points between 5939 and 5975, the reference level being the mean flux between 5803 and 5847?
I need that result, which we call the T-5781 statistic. 0.85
